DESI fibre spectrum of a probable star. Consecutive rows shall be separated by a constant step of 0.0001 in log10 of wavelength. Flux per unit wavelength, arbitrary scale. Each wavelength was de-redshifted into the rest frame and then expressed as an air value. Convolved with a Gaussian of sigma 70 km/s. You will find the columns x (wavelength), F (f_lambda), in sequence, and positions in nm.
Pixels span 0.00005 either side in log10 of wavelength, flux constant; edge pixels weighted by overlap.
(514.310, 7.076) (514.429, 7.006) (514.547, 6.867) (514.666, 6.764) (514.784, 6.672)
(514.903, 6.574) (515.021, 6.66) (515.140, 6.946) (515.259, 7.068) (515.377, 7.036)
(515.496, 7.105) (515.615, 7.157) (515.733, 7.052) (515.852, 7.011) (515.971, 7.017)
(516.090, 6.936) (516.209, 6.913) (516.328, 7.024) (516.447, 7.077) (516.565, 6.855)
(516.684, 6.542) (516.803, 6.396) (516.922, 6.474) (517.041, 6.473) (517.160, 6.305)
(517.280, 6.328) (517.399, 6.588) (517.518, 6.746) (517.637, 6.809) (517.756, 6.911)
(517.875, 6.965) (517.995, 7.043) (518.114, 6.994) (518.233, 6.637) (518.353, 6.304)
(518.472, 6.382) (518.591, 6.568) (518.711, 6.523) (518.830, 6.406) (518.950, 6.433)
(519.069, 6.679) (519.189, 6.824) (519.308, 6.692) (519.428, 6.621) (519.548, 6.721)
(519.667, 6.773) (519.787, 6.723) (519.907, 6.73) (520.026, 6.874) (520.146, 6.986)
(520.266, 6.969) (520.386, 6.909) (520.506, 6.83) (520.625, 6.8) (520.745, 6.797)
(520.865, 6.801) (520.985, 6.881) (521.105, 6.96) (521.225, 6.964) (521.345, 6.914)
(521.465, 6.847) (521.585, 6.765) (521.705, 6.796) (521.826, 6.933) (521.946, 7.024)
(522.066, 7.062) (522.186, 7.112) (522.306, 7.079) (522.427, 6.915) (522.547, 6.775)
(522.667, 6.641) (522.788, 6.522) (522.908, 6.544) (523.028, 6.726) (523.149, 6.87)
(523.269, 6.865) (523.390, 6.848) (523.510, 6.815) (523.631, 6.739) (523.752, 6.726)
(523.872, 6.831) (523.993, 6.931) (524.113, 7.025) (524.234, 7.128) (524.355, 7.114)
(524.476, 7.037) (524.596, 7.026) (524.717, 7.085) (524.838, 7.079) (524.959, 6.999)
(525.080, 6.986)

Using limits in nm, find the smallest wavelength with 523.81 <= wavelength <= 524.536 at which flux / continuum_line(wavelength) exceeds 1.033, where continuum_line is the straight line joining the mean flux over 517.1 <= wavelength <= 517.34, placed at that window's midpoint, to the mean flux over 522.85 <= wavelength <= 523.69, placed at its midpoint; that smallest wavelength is 524.234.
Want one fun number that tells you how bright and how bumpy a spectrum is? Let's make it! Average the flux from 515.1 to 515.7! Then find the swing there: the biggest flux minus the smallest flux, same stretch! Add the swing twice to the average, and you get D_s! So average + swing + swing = 7.5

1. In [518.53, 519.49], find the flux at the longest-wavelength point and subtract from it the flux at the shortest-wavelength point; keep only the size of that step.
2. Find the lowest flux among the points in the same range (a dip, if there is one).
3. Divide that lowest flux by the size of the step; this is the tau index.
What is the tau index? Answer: 121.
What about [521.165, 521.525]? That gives 59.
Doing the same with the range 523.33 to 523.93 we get 396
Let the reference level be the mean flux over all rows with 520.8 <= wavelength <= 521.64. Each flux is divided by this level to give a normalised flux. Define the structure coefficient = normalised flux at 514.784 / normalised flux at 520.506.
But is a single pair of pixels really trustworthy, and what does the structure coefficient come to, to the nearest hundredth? 0.98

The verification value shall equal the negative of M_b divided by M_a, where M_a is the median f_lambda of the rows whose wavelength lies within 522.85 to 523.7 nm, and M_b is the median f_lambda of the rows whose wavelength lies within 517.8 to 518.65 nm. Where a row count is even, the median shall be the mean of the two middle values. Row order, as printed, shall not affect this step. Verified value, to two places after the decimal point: -0.97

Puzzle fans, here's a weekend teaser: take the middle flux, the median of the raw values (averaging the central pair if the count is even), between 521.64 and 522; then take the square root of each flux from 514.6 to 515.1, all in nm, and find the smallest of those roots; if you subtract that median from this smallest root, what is -4.37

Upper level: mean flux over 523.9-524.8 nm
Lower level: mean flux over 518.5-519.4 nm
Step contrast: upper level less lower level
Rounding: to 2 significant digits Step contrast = 0.46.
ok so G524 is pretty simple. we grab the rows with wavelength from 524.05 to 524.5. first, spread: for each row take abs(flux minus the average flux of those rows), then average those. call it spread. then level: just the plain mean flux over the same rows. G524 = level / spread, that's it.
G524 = 157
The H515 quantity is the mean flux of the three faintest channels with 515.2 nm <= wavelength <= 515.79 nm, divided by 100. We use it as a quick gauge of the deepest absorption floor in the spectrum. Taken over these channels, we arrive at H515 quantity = 0.0705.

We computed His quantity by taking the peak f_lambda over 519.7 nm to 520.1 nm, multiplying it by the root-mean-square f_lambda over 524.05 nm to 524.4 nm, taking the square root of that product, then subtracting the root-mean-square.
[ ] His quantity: -0.11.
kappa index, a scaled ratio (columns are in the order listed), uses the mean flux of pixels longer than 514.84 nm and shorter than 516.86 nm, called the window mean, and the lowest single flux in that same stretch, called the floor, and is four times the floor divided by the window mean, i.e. 3.71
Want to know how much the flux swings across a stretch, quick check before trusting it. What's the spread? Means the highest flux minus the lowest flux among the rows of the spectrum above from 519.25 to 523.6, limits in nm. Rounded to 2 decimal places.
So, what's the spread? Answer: 0.59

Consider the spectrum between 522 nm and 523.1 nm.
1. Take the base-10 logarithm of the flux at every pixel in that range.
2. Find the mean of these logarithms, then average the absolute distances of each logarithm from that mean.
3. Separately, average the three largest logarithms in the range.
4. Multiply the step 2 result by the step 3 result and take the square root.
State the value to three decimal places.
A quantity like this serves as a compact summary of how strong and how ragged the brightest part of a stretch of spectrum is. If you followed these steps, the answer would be 0.103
